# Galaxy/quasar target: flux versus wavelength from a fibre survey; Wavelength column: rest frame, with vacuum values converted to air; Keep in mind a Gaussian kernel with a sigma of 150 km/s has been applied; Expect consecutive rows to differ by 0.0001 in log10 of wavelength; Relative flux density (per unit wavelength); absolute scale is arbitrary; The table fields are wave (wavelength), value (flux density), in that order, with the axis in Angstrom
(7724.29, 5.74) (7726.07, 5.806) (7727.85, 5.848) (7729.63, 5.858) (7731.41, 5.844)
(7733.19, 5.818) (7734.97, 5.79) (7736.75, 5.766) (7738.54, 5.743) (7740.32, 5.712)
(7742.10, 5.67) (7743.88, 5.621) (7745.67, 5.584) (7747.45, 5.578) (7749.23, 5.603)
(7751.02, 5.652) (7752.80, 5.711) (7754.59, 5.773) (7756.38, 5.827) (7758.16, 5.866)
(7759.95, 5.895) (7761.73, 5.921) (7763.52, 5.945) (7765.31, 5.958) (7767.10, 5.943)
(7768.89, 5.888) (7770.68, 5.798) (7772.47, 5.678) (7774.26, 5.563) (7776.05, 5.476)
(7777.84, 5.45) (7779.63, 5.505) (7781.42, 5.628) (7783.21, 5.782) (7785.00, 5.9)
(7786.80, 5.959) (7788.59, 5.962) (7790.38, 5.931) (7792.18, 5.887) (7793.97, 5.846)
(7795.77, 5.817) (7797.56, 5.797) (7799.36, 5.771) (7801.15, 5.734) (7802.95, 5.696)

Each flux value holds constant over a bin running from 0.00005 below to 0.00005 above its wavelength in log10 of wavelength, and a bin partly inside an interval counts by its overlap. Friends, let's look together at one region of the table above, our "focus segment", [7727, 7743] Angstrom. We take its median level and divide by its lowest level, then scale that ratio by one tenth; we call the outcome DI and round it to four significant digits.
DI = 0.1021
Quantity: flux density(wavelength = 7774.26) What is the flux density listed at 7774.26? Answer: 5.563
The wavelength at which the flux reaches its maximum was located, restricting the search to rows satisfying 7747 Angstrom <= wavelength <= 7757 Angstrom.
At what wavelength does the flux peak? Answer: 7756.38 Angstrom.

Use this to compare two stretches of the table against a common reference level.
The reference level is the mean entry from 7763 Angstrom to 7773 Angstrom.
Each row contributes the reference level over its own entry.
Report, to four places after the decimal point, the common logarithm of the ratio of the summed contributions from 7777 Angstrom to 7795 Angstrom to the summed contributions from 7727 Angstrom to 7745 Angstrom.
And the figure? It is -0.0010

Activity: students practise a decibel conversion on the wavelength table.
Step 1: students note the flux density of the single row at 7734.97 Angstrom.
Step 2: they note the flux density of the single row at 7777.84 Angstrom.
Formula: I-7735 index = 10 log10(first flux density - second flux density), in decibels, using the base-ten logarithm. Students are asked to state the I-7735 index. -5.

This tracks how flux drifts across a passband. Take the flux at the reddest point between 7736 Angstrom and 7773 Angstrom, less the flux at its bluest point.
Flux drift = -0.09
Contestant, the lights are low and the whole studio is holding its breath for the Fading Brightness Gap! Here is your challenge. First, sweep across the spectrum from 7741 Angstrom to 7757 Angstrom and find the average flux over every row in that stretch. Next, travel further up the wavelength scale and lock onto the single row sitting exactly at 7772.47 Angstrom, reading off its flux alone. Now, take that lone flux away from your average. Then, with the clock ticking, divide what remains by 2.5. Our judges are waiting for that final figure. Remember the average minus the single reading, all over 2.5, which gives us 0.00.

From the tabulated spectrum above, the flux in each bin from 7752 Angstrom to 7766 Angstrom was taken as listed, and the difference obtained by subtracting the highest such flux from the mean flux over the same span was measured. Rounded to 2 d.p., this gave -0.10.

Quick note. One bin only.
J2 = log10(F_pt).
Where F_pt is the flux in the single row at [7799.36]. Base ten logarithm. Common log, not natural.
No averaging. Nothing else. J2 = 0.7613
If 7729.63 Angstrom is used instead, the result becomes 0.7677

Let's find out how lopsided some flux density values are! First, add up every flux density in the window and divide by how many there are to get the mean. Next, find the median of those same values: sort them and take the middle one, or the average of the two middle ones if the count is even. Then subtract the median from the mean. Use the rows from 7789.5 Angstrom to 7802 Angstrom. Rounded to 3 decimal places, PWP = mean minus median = 0.009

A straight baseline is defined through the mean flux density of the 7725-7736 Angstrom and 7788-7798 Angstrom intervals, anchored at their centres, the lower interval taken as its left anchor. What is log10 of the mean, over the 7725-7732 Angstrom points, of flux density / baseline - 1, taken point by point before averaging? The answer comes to -2.7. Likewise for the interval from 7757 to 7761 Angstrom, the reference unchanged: -2.3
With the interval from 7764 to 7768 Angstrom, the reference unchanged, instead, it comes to -1.8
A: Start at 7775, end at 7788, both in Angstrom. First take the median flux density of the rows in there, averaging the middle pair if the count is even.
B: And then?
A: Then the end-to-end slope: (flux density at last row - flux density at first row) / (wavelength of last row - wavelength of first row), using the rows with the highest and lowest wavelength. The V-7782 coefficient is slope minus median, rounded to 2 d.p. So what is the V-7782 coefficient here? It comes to -5.58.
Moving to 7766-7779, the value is -5.72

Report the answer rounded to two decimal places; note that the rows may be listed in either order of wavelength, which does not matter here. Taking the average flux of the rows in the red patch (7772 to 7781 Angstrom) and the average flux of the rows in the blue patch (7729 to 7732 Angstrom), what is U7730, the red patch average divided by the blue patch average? 0.95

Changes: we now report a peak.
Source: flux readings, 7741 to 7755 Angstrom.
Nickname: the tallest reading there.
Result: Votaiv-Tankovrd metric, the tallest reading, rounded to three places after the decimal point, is 5.773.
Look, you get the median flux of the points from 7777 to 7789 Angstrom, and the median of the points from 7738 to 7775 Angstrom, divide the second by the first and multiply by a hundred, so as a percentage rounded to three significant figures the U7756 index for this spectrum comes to 99.3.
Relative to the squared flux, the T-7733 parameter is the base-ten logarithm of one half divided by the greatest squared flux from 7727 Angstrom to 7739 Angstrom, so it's -1.84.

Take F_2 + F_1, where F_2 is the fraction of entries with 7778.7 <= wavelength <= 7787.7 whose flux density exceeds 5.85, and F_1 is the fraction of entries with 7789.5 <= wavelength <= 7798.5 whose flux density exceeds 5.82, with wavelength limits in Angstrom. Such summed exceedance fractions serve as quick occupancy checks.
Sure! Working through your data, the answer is 1.0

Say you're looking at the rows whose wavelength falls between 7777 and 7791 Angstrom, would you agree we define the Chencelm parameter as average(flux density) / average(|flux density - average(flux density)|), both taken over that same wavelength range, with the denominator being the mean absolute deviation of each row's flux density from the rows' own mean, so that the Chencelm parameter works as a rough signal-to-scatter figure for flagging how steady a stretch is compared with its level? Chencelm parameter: 32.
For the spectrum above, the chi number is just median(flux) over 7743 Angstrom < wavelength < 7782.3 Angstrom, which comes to 5.69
